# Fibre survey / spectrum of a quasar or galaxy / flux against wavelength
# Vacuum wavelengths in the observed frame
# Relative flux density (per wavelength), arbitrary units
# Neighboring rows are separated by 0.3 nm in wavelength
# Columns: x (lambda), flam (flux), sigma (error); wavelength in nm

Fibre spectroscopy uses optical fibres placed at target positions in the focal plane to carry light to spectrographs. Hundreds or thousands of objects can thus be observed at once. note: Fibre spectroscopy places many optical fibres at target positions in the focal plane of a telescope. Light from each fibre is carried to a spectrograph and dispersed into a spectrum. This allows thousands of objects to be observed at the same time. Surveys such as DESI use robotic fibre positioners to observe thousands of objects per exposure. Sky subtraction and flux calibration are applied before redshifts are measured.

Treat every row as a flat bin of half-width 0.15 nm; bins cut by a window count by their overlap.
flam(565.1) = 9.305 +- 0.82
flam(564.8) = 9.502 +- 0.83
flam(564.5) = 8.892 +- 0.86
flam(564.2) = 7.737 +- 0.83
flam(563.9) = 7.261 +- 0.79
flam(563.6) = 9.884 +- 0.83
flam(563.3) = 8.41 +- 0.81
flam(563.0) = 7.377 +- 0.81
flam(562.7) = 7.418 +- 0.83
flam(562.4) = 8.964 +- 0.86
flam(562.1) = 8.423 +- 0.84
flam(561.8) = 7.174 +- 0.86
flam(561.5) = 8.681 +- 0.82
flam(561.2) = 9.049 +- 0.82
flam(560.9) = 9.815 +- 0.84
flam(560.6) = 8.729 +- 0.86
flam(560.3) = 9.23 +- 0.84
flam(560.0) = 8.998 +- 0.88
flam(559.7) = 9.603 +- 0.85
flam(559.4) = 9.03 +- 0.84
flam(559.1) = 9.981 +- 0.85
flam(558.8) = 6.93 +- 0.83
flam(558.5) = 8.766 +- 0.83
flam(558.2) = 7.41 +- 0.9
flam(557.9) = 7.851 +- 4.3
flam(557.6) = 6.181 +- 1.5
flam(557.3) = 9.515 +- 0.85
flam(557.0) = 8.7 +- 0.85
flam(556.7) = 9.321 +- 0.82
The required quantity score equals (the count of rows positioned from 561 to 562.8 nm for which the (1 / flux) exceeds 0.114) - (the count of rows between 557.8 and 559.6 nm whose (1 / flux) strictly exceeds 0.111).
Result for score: 0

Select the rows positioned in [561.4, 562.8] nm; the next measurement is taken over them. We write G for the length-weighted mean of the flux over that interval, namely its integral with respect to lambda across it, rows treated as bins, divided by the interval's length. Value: 8.14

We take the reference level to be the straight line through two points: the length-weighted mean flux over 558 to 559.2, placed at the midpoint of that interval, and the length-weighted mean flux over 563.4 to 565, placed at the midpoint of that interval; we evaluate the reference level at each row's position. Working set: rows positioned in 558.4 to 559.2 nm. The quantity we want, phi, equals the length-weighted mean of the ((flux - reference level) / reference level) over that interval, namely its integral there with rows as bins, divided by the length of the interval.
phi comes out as 0.03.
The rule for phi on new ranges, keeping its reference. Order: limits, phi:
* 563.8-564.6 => -0.08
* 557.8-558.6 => -0.02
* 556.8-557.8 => 0.01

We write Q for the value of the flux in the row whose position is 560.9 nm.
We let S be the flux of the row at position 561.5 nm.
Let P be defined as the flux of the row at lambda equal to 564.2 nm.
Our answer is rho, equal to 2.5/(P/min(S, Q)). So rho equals 2.8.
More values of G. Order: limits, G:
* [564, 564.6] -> 8.18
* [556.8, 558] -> 8.12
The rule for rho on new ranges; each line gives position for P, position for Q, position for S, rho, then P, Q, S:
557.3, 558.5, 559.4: 2.3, 9.515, 8.766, 9.03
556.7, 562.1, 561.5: 2.3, 9.321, 8.423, 8.681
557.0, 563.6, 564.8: 2.7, 8.7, 9.884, 9.502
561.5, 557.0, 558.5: 2.5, 8.681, 8.7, 8.766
